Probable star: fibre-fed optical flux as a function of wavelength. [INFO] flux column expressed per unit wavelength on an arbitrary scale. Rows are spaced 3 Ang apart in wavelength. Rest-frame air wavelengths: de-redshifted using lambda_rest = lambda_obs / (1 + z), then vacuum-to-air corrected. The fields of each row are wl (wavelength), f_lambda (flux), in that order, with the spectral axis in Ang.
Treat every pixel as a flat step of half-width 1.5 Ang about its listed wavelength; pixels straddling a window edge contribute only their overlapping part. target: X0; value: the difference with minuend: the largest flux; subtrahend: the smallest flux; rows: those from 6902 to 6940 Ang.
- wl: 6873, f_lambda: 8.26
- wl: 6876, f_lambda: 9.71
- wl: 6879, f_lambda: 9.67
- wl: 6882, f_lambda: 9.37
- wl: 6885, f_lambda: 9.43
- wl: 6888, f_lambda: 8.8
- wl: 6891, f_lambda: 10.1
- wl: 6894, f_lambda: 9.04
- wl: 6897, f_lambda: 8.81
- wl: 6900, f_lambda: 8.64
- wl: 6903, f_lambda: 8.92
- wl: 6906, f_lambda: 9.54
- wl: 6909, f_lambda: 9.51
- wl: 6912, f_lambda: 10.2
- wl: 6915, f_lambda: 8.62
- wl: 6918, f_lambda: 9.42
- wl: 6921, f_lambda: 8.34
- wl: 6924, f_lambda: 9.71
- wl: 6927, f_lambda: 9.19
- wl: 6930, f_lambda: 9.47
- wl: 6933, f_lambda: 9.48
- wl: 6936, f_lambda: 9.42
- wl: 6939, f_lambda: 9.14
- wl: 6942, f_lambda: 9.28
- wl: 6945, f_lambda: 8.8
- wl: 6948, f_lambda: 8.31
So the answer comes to 1.9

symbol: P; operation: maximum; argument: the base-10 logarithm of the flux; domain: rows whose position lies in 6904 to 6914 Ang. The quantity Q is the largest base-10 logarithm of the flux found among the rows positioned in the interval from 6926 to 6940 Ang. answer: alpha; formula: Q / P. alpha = 0.97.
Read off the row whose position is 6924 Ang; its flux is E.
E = 9.71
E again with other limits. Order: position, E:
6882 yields 9.37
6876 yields 9.71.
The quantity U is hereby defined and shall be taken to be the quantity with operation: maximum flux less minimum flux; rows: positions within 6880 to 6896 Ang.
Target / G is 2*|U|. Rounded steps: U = 1.3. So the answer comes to 2.6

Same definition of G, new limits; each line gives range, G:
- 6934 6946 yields 1.2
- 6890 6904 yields 2.9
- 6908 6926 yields 3.7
